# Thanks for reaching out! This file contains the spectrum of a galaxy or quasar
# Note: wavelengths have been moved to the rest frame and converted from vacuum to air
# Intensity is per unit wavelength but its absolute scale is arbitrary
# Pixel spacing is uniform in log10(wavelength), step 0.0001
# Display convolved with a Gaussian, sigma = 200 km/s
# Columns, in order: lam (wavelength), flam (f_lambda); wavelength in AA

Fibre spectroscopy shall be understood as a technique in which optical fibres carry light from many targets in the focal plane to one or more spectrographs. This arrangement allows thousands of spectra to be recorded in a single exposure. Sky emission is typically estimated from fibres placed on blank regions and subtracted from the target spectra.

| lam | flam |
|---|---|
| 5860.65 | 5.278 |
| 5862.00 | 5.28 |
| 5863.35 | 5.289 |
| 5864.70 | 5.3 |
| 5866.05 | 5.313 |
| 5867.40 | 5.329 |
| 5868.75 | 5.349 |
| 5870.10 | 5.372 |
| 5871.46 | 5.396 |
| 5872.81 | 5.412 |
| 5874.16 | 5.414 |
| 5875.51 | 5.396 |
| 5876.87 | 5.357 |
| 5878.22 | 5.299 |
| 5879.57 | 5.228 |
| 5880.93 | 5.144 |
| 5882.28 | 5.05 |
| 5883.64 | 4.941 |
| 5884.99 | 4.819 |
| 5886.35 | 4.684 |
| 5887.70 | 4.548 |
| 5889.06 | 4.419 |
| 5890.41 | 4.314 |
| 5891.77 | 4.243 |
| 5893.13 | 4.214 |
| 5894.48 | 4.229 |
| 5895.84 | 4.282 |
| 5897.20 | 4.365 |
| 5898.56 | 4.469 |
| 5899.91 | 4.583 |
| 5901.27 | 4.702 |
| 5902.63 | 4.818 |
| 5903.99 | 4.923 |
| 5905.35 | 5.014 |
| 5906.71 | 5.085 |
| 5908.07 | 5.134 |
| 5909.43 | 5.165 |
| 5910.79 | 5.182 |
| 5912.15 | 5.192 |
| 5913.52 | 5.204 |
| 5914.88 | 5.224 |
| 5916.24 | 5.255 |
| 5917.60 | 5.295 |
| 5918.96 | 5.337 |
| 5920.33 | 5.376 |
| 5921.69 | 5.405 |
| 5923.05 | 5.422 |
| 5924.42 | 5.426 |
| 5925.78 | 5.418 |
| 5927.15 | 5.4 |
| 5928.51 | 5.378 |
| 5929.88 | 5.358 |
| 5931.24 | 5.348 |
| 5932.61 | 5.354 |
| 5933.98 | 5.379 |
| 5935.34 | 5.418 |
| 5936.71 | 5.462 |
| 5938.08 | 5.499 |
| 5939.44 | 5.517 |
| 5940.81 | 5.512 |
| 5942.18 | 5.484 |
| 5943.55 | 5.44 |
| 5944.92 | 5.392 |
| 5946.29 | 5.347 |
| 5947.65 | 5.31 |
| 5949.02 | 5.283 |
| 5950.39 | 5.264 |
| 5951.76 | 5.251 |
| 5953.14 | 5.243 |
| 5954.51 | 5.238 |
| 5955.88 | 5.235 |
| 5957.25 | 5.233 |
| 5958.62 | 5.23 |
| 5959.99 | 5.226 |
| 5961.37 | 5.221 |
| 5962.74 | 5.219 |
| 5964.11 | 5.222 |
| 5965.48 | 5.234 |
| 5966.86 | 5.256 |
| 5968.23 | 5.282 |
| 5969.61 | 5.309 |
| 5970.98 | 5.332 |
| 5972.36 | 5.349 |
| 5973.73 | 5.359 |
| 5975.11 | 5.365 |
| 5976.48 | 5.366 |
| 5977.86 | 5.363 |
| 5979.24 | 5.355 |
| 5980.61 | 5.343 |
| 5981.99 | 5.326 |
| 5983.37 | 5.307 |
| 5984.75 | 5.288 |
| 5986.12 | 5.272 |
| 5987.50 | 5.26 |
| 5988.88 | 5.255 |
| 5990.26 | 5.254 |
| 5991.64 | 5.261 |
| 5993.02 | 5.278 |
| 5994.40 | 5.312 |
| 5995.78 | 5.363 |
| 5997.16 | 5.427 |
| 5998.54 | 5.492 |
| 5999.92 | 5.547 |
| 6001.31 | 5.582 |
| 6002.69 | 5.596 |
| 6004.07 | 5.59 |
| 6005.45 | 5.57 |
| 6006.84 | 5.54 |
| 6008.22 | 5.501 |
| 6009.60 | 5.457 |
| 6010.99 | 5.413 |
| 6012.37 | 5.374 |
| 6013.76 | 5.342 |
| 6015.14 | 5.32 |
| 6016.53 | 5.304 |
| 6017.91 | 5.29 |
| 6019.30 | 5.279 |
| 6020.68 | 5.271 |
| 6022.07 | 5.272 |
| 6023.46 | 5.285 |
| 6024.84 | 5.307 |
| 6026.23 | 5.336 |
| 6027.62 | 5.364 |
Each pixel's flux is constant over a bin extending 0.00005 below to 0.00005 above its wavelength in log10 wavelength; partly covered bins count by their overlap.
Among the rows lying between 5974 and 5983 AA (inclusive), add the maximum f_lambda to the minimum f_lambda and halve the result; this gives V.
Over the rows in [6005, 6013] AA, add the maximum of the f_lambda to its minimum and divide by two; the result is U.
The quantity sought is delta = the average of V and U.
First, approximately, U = 5.47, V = 5.35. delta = 5.41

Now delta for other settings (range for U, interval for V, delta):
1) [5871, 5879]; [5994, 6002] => 5.40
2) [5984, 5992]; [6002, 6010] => 5.40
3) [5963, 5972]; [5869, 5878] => 5.33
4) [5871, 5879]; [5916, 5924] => 5.35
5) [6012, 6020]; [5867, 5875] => 5.35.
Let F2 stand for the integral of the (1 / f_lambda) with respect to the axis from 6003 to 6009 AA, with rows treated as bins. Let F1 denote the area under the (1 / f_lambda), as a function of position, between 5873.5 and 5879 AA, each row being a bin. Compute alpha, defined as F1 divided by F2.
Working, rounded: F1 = 1.03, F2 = 1.08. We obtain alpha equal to 0.95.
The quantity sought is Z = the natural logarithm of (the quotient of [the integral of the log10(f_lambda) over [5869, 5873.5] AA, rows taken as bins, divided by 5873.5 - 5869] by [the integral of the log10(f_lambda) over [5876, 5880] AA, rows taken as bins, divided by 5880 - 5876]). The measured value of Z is 0.01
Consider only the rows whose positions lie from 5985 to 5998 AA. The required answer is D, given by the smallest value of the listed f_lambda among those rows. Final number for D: 5.254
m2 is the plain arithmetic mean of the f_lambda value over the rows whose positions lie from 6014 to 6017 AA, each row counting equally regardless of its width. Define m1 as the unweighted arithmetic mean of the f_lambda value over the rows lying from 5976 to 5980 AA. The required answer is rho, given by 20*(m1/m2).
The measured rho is 20.2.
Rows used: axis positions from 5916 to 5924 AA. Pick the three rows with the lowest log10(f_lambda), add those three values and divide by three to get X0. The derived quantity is 0.724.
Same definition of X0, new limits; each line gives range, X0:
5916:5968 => 0.718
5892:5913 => 0.628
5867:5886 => 0.693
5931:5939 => 0.729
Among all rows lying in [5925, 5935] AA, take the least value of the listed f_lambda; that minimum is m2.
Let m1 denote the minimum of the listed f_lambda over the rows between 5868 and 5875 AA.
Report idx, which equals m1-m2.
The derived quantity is 0.00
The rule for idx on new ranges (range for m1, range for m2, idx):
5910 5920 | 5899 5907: 0.60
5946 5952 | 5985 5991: 0.00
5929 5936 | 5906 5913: 0.26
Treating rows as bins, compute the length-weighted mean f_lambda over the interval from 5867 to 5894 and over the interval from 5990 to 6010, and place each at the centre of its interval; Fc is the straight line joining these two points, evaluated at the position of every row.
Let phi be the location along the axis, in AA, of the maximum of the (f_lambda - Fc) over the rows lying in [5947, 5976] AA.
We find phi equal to 5947.65 AA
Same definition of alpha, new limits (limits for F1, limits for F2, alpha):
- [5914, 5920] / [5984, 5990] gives 1.00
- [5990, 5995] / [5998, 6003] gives 1.05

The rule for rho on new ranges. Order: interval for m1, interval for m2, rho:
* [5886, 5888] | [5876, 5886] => 18.0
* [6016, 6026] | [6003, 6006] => 18.9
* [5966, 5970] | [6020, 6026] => 20.0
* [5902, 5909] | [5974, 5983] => 18.7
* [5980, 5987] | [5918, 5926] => 19.7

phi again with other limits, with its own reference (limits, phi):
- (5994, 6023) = 6002.69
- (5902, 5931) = 5923.05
